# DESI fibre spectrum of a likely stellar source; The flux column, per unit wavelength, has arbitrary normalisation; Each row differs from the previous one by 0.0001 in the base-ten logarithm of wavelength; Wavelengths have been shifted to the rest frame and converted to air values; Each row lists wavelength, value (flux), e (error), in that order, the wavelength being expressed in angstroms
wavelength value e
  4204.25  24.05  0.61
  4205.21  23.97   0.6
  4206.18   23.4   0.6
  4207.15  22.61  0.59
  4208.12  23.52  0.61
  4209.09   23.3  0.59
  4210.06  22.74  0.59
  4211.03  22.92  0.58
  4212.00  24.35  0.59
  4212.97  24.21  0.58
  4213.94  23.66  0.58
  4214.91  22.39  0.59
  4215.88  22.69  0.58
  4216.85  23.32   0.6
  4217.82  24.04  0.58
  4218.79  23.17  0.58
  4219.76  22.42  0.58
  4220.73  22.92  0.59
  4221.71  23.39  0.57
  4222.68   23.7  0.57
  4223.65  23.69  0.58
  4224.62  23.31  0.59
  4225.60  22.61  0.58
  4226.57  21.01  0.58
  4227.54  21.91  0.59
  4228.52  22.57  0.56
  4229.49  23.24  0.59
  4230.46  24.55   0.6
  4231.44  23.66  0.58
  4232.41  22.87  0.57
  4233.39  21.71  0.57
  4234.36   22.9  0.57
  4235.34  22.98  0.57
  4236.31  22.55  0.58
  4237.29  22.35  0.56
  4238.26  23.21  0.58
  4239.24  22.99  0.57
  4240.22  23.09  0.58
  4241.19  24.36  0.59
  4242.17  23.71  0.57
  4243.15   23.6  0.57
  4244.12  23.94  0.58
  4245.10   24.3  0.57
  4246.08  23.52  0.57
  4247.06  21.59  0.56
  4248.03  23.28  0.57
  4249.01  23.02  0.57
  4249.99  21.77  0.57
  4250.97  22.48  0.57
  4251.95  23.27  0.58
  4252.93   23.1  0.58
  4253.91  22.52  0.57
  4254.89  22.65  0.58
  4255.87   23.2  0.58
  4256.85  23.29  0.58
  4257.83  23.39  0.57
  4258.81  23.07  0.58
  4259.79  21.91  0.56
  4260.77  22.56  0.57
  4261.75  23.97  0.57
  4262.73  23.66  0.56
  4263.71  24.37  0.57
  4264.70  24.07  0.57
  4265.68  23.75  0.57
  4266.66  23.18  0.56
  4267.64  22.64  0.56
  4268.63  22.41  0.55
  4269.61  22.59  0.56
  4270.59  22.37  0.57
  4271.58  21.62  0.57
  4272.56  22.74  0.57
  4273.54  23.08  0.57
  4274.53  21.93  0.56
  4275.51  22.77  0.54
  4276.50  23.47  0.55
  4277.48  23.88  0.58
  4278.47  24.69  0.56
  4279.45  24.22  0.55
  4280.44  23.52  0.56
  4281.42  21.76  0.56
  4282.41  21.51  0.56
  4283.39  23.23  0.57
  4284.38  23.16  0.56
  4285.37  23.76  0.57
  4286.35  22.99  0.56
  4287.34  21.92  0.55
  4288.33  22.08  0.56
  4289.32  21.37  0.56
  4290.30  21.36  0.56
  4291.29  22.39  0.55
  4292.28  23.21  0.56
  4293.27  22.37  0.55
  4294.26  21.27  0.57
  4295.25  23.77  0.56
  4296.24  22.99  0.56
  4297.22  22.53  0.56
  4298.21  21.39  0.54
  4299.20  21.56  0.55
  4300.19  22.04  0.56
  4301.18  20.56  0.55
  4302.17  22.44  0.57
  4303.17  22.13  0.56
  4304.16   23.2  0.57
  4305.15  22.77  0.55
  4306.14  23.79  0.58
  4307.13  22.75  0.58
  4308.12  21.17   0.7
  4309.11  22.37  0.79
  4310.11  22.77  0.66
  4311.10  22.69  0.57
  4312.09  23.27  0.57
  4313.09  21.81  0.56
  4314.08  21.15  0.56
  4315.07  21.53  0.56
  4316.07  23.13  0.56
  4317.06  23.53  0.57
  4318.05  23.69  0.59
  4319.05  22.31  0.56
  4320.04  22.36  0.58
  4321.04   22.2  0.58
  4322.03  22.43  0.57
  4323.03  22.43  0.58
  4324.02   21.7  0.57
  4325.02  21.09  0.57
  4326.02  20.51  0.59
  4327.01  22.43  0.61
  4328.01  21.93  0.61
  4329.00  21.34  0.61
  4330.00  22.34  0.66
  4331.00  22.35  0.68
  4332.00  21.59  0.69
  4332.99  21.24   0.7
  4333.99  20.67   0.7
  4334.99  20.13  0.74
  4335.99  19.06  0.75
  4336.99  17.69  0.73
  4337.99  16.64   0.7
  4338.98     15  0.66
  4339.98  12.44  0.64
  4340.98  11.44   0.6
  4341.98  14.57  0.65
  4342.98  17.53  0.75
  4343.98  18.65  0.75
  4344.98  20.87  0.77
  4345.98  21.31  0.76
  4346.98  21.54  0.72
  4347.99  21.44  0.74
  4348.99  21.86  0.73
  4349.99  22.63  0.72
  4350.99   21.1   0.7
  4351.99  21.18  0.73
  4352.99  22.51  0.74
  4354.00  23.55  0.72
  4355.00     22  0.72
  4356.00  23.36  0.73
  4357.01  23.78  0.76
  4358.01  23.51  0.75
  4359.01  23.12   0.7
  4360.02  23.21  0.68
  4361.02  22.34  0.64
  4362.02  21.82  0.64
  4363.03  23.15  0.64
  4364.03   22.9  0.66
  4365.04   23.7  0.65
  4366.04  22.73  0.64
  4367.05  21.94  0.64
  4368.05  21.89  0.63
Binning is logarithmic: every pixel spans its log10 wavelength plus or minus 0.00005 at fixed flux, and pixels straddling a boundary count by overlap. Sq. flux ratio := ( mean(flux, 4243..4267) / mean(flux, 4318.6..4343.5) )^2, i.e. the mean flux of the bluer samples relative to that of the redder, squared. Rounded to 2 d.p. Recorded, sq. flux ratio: 1.38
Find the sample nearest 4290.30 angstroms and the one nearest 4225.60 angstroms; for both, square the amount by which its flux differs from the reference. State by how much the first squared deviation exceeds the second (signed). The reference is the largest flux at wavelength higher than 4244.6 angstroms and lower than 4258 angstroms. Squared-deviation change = 5.8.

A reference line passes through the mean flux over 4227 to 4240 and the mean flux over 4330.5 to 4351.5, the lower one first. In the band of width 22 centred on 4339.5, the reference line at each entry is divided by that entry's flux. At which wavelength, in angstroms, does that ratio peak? 4340.98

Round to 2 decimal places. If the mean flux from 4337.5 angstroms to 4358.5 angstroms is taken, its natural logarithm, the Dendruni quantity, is 2.99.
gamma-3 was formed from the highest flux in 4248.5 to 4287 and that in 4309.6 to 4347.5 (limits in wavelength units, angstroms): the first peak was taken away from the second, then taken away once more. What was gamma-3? -25.7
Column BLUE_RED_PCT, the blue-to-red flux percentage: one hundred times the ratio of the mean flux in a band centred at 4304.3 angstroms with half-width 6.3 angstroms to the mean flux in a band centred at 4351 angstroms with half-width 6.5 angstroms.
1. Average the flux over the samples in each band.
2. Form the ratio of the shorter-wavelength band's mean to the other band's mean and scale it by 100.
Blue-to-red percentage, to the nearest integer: 101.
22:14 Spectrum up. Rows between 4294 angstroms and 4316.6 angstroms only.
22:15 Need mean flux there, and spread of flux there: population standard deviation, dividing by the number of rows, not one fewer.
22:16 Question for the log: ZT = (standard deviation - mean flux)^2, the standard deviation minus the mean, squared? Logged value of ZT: 460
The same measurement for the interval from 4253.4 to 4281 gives 500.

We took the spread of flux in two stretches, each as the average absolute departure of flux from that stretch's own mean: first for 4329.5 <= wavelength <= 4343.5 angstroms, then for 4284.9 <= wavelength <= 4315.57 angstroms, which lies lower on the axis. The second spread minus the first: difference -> -2.3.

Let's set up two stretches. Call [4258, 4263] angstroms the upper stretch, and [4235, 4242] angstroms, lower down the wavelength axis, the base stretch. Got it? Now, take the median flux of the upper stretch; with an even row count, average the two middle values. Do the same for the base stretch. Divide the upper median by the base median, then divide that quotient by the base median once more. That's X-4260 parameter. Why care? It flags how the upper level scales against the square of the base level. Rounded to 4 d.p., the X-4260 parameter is 0.0436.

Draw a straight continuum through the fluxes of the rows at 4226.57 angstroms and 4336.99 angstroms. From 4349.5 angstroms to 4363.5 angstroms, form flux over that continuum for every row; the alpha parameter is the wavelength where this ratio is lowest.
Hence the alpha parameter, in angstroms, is 4350.99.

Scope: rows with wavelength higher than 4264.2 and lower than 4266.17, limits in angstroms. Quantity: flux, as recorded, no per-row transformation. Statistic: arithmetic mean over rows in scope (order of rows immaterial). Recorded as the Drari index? 23.9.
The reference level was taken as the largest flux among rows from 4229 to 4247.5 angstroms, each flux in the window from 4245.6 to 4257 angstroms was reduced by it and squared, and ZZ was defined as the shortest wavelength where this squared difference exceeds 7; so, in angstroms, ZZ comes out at 4247.06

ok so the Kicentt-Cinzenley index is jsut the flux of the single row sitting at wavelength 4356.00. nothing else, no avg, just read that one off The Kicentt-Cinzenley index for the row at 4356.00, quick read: 23.36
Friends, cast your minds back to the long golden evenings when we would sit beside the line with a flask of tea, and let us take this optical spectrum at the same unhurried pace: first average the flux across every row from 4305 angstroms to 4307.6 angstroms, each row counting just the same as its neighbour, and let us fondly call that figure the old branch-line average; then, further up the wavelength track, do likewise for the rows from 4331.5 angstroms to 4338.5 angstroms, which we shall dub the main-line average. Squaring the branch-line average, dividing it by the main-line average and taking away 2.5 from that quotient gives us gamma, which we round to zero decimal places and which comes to 25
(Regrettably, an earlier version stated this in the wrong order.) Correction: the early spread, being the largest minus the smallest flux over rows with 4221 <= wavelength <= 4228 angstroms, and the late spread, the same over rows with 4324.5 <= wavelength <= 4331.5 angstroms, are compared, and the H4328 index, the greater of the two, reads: 2.7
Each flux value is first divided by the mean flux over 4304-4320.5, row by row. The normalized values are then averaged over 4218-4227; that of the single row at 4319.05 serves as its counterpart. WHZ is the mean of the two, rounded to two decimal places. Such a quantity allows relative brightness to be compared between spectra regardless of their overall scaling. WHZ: 1.00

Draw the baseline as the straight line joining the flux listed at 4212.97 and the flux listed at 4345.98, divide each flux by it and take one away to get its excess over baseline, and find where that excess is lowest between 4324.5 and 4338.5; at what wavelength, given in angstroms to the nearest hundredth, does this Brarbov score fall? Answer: 4337.99 angstroms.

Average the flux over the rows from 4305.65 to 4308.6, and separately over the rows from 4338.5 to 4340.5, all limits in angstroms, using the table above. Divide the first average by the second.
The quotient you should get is 1.65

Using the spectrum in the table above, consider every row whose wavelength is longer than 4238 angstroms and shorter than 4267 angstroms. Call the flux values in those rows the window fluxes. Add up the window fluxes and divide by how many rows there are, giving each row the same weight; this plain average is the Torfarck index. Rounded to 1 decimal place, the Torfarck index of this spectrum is 23.2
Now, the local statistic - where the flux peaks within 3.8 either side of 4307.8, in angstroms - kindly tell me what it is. 4306.14 angstroms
